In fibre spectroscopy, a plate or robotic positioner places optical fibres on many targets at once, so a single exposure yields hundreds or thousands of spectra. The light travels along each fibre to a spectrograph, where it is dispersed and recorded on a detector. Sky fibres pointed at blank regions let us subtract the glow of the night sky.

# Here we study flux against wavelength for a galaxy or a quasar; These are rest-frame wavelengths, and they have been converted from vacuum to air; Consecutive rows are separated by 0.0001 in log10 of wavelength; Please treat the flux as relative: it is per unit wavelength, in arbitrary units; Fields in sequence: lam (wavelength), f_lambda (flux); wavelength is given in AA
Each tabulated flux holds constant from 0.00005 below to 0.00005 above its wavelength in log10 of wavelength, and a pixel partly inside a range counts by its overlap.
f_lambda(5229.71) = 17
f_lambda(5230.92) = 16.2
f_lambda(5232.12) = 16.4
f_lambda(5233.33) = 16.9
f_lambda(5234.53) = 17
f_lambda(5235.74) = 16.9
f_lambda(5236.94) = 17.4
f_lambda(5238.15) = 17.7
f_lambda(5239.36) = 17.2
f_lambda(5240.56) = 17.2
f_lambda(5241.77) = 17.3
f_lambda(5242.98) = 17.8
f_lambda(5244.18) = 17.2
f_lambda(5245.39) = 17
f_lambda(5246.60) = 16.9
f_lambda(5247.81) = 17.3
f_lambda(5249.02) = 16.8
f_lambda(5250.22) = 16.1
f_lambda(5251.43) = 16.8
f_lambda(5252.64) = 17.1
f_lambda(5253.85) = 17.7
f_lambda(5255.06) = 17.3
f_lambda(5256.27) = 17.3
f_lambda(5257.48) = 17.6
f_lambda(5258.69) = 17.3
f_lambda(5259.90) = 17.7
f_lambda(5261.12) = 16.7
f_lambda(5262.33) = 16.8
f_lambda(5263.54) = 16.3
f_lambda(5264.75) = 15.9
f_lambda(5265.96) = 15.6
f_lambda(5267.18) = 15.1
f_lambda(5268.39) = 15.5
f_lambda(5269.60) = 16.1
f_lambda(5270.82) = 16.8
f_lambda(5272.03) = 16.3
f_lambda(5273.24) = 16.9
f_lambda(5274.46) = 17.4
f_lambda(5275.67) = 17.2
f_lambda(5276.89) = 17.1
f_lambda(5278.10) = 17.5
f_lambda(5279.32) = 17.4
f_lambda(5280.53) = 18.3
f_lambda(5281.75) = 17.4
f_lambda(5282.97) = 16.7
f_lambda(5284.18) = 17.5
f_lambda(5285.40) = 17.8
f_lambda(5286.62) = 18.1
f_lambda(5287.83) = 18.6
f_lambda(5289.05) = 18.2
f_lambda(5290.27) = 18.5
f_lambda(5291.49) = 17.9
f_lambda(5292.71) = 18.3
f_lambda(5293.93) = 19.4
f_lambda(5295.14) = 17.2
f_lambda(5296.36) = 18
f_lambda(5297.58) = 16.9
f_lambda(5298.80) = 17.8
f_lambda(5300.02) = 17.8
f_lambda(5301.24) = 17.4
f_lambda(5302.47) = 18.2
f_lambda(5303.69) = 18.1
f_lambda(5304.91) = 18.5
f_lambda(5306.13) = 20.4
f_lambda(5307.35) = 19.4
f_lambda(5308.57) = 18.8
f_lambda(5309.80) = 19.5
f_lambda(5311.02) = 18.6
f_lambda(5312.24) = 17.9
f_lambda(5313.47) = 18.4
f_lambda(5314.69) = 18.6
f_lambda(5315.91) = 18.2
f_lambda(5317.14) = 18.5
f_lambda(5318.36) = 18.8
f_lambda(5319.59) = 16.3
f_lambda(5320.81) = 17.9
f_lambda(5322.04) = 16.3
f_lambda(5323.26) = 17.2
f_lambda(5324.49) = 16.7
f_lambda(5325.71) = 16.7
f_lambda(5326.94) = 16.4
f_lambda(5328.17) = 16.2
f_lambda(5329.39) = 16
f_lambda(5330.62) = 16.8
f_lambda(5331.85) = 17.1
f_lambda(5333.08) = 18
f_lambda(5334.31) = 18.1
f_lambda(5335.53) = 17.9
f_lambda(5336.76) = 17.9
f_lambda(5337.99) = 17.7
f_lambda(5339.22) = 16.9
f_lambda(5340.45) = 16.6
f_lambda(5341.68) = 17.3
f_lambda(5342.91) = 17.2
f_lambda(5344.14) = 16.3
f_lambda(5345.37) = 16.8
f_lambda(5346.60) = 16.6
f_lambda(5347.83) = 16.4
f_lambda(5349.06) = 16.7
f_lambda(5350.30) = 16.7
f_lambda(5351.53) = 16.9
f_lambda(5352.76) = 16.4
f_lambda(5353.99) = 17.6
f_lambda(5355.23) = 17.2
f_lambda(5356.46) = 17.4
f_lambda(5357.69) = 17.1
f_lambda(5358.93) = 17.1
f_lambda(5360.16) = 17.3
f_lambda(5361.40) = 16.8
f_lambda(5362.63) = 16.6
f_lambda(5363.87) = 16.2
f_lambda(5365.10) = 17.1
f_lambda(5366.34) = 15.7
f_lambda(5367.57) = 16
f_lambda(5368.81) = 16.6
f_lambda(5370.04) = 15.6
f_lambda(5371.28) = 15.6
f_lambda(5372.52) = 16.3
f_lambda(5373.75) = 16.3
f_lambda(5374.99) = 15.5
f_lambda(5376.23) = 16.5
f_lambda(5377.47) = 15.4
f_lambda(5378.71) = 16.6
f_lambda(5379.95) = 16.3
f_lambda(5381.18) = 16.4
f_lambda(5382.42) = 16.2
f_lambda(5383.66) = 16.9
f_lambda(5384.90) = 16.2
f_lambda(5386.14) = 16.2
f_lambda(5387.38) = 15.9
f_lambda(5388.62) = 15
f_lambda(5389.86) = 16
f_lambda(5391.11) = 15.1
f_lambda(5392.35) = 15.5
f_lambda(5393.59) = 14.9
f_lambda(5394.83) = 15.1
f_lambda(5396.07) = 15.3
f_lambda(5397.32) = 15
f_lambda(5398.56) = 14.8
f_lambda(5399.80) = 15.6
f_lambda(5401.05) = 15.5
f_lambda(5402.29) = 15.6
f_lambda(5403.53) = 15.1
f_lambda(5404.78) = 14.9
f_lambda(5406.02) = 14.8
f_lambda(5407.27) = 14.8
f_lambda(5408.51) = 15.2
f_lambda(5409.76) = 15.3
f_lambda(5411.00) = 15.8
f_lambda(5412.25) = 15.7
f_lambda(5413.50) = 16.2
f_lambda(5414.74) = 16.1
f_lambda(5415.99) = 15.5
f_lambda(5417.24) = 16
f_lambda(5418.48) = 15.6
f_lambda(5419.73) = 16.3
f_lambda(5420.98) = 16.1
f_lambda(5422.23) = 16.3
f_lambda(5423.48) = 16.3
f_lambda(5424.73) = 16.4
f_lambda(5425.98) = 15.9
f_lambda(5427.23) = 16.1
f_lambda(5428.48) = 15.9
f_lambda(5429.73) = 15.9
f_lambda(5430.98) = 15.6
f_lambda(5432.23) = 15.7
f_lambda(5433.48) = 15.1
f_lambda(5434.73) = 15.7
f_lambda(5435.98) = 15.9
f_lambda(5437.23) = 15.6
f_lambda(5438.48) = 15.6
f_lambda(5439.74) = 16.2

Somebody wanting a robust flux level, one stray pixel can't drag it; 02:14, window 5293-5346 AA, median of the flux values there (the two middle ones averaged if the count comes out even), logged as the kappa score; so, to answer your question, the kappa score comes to 17.8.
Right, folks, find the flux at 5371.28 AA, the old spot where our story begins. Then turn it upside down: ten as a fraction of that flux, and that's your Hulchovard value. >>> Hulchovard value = 0.641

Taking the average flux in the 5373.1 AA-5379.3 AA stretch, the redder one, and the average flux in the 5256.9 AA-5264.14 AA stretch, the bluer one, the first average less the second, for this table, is -1.0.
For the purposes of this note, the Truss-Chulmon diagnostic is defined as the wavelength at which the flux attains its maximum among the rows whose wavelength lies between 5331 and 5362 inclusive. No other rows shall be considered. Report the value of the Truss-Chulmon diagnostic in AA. 5334.31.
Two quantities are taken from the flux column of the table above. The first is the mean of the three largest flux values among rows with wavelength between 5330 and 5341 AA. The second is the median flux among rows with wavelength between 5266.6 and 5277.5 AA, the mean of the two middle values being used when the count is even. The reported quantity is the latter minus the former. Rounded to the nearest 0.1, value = -1.2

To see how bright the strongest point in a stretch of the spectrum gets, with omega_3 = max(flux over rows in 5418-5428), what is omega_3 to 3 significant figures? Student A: 16.4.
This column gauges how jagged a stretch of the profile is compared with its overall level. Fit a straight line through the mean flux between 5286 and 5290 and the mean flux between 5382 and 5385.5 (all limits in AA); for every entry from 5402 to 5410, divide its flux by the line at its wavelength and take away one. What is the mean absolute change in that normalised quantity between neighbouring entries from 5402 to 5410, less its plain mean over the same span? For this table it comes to 0.07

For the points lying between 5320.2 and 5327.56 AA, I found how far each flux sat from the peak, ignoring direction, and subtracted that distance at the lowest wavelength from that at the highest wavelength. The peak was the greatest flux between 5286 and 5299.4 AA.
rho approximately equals 1.5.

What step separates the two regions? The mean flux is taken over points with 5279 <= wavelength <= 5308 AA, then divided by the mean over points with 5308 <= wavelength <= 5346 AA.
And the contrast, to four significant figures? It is 1.035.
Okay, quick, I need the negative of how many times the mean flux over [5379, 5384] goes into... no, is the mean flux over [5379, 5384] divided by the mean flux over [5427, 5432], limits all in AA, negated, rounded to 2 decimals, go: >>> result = -1.04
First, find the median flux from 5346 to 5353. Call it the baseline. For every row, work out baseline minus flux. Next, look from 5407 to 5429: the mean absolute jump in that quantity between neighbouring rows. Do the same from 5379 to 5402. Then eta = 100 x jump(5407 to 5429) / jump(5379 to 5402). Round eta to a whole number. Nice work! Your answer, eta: 70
